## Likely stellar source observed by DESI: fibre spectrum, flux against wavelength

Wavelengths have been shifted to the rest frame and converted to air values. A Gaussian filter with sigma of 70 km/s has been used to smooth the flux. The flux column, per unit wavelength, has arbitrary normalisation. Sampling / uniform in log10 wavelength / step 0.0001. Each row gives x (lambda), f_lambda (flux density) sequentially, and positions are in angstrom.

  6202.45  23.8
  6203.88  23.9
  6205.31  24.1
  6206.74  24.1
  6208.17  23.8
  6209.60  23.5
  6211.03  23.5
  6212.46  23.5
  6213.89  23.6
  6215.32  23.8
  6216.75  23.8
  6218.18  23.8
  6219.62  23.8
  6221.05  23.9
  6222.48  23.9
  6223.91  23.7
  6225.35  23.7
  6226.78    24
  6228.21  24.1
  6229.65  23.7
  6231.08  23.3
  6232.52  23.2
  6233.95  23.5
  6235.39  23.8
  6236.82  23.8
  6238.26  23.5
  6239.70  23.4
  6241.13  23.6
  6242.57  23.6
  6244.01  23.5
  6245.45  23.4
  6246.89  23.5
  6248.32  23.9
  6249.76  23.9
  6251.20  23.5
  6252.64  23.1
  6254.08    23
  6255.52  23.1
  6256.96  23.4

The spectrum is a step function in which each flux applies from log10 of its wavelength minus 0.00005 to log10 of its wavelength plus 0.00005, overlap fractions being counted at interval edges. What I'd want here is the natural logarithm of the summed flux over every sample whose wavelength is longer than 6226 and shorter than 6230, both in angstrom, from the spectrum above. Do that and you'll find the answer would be 4.3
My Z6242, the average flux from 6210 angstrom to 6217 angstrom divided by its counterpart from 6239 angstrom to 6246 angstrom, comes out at 1.006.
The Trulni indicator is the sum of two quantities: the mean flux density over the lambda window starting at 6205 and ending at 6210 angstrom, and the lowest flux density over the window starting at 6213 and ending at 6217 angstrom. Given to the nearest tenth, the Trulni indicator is 47.5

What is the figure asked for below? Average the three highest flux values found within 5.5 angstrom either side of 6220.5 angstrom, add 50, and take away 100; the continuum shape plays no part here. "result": -26.1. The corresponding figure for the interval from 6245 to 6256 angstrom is -26.2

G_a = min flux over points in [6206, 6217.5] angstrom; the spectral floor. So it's 23.5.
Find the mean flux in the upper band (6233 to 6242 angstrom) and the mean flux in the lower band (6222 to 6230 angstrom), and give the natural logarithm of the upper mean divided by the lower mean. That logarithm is -0.011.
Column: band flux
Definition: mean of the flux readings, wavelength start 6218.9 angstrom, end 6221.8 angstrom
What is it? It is 23.9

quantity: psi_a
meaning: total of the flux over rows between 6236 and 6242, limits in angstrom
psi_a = 94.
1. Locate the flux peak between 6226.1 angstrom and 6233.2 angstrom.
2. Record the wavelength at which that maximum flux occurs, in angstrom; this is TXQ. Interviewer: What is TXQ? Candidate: 6228.21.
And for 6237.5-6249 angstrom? 6248.32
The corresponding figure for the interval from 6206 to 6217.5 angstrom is 6206.74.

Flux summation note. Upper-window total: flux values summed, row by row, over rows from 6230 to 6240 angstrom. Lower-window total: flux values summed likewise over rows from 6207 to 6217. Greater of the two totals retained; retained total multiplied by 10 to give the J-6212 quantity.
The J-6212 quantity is 1655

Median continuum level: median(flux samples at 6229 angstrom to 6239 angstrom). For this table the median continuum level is 23.50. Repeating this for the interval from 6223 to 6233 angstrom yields 23.70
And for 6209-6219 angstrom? 23.60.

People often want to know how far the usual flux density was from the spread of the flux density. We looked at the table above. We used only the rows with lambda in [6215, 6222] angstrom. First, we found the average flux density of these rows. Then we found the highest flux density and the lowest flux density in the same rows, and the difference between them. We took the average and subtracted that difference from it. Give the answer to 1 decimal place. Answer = 23.7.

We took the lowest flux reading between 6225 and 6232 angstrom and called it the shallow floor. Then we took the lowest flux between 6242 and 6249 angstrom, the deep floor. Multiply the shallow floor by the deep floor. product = 545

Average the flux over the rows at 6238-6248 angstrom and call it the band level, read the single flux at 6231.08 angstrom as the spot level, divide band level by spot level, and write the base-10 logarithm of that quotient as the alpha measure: 0.004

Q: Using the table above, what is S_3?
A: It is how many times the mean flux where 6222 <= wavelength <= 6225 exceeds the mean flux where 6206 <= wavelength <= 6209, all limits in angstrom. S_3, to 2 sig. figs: 0.99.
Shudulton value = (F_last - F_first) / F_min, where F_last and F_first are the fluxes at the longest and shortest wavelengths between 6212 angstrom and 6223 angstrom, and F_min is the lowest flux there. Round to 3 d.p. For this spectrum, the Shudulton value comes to 0.017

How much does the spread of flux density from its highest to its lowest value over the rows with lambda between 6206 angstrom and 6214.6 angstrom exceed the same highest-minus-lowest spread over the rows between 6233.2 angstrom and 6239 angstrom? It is 0.30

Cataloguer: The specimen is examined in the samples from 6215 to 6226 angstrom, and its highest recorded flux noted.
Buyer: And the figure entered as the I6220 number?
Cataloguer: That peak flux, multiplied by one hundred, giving 2390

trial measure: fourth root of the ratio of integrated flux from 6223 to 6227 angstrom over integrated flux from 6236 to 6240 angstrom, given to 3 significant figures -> 1.00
